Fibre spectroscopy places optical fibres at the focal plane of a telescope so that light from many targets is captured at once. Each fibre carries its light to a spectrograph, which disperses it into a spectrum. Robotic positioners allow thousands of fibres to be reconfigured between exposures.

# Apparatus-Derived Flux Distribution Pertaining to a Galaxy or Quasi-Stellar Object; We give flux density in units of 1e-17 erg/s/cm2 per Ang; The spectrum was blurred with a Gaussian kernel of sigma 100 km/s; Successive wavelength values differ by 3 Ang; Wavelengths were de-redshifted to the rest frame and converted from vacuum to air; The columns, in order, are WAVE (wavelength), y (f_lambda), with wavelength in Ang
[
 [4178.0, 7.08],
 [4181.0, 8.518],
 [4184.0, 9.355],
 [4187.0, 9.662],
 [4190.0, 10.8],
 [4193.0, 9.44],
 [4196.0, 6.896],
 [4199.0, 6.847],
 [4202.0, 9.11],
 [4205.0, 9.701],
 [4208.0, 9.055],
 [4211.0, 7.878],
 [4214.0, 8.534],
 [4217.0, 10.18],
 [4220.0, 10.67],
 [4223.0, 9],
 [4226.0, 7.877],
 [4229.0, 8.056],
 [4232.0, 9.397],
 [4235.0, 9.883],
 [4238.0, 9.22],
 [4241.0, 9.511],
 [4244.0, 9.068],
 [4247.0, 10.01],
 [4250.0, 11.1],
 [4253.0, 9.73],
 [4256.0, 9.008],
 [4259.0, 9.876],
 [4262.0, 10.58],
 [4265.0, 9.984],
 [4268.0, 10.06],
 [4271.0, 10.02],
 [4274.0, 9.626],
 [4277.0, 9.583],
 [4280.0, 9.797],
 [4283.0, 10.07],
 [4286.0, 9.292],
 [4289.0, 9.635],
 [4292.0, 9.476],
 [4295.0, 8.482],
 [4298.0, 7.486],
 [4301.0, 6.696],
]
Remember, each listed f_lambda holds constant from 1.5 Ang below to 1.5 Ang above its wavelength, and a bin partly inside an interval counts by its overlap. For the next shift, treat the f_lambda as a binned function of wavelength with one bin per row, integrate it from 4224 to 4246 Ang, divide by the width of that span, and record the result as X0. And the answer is 9.0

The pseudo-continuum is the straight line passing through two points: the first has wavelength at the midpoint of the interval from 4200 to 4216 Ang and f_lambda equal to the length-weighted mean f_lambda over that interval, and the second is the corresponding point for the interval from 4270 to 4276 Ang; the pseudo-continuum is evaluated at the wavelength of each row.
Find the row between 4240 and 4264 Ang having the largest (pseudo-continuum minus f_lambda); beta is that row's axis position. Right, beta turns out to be 4256.0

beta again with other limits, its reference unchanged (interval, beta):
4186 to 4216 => 4199.0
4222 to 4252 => 4226.0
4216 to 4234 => 4226.0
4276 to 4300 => 4298.0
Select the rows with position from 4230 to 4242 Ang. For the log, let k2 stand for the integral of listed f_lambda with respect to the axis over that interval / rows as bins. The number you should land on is 113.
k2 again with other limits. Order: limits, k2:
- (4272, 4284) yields 117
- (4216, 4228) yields 112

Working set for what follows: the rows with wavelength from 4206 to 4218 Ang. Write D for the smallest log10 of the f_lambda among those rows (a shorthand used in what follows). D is 0.896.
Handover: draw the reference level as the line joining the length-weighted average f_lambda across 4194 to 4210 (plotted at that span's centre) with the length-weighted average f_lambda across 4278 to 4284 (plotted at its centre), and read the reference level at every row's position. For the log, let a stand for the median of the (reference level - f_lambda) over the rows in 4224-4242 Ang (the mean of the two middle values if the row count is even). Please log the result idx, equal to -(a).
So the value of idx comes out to 0.29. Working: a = -0.29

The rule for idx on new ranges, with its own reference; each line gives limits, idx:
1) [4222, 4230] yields -0.82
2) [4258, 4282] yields 0.36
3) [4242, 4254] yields 0.59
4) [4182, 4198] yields 1.37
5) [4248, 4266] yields 0.41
